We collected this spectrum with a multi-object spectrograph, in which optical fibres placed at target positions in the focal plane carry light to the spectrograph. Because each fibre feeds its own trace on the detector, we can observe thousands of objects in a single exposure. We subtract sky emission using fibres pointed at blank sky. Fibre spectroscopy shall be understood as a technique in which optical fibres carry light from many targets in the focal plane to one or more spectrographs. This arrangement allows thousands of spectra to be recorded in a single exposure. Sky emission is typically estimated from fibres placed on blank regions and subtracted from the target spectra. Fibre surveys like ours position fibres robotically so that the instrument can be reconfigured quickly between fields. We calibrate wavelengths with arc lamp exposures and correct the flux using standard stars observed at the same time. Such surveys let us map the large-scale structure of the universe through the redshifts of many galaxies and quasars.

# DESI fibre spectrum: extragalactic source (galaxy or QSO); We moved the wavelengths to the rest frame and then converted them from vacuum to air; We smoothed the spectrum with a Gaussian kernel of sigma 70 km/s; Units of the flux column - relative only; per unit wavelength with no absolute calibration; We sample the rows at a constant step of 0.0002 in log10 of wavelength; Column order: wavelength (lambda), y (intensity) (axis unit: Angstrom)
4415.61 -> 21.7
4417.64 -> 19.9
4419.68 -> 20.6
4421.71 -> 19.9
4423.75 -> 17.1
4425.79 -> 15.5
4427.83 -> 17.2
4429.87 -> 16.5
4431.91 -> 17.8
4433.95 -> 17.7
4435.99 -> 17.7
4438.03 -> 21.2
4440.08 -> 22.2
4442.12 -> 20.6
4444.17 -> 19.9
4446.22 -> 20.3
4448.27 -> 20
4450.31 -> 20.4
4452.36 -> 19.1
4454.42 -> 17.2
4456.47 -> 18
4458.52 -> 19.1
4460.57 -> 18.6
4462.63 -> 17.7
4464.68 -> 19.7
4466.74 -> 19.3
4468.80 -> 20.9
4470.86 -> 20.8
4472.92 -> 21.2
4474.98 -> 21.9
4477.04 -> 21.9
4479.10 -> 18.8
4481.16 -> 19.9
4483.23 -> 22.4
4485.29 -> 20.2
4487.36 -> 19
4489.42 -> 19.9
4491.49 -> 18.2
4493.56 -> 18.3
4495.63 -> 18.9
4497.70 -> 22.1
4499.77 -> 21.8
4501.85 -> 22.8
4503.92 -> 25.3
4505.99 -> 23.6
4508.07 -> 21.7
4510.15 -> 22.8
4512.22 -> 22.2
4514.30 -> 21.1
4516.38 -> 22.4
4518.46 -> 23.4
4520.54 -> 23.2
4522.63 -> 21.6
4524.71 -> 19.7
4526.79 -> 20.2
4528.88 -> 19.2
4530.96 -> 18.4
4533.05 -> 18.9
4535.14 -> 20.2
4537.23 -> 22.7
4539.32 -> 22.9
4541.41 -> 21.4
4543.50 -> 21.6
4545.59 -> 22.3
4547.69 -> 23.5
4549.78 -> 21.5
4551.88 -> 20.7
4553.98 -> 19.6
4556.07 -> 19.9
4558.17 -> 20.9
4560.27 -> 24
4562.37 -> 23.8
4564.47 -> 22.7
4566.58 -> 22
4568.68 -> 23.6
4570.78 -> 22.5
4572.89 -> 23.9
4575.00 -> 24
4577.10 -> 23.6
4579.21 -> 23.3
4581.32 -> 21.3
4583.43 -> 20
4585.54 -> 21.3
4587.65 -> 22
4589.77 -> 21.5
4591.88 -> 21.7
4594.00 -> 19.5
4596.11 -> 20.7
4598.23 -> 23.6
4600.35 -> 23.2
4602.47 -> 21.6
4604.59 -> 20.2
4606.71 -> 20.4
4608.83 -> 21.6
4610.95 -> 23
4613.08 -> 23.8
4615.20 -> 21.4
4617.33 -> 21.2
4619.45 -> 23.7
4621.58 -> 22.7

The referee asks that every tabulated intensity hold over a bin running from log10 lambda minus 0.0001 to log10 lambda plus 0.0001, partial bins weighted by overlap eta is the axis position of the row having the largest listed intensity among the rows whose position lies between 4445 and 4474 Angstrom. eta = 4472.92 Angstrom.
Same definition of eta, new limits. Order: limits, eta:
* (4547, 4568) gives 4560.27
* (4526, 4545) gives 4539.32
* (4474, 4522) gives 4503.92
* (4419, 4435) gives 4419.68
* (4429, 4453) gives 4440.08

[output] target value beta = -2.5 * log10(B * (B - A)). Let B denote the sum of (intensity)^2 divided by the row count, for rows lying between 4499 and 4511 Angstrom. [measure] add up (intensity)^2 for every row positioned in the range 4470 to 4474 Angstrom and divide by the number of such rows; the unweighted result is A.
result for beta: -11.7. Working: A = 441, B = 530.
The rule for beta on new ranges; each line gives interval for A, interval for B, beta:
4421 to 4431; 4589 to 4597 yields -11.9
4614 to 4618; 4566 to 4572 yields -11.3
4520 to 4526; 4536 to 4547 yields -10.3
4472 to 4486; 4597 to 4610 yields -10.6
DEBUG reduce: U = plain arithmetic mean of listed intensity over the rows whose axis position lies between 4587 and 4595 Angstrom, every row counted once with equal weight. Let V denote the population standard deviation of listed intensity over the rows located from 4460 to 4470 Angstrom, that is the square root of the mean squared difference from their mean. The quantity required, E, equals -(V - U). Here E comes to 20.1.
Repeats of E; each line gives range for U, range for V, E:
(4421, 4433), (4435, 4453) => 16.1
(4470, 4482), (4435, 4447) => 19.4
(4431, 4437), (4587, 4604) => 16.5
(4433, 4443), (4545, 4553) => 18.8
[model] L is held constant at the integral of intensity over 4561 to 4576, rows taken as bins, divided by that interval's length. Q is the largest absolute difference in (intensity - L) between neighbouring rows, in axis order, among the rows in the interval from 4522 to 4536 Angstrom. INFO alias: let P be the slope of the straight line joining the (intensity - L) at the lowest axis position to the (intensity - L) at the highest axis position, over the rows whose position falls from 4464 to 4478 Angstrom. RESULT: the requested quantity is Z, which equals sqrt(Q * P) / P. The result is 3.3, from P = 0.18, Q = 1.9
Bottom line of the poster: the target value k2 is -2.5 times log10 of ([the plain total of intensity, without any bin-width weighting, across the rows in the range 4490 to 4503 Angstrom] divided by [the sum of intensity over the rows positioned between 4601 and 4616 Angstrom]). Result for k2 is 0.2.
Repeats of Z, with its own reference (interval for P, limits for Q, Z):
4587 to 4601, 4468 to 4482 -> 5.7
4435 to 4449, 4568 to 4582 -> 3.3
